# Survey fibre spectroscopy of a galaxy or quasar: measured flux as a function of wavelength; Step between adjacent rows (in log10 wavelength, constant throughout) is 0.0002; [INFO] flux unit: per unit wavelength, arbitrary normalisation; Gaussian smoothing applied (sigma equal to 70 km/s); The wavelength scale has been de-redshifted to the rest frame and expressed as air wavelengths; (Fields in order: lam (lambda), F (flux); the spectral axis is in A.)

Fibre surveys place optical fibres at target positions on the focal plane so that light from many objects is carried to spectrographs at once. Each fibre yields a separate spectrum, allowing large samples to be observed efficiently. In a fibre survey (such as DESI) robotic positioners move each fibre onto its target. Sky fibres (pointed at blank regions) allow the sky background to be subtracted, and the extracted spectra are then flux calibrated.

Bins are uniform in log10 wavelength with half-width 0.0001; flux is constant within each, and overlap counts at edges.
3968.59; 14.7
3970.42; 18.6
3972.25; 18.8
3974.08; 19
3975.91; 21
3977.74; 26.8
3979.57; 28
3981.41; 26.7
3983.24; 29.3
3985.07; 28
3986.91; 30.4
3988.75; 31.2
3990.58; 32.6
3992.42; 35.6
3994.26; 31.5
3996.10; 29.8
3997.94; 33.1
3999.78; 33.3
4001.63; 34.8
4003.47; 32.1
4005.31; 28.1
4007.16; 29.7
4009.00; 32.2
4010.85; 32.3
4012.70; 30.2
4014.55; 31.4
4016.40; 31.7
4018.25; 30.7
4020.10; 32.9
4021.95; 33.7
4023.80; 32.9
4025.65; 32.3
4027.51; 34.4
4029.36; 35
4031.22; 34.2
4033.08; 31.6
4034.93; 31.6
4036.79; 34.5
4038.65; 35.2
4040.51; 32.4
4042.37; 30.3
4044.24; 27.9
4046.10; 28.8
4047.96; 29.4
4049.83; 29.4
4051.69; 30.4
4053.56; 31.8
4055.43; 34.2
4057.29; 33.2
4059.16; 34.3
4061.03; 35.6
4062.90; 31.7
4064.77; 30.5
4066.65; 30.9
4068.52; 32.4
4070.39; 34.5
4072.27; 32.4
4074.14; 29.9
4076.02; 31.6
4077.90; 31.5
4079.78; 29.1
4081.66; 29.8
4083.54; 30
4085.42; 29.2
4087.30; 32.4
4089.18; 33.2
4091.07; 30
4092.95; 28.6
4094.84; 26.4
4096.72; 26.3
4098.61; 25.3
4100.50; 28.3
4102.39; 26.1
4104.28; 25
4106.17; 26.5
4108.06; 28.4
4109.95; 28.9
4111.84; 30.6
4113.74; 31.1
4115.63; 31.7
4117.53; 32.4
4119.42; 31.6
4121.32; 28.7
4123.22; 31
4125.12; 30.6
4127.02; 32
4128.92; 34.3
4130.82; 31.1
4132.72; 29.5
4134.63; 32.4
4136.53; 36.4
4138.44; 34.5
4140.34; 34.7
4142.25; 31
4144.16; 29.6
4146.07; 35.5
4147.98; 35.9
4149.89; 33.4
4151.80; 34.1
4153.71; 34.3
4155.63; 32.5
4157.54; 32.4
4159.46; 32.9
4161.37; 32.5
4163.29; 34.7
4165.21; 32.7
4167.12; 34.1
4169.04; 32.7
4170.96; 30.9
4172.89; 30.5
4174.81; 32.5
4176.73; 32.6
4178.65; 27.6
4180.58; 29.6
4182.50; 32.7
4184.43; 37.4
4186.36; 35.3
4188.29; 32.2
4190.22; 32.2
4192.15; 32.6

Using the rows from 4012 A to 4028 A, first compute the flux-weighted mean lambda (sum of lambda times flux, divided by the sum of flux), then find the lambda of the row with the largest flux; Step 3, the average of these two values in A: 4023.9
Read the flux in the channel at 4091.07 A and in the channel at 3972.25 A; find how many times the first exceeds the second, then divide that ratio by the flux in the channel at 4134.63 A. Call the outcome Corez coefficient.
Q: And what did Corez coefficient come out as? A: 0.049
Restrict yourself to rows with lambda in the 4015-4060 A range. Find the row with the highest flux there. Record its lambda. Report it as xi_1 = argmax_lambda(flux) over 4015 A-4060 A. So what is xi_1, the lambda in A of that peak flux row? 4038.65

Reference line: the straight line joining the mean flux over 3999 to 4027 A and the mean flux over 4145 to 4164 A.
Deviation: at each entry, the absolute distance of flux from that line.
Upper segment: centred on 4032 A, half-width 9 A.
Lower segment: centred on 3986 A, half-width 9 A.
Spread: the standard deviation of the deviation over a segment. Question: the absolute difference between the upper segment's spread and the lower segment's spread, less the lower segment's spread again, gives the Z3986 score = -1.1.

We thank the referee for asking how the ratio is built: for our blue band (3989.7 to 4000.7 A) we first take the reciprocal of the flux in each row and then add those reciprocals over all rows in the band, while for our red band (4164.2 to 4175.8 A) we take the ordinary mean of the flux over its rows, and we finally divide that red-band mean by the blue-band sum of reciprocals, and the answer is 175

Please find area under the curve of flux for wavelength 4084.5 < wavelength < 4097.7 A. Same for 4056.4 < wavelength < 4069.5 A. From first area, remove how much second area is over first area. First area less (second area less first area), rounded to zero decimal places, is 349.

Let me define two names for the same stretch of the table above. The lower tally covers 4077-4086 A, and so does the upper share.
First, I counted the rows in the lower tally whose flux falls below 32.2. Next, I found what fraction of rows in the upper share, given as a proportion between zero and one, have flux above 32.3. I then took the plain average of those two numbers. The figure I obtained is 2.5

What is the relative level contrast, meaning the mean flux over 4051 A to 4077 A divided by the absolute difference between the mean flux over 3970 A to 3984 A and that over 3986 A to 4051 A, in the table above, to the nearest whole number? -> 4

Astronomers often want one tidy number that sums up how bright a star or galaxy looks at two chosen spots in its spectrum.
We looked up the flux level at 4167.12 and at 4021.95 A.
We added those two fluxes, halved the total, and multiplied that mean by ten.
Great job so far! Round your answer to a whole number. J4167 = 339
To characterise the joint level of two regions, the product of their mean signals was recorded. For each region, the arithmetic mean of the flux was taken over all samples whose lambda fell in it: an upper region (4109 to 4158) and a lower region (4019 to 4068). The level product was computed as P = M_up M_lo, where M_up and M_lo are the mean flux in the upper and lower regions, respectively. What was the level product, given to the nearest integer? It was 1043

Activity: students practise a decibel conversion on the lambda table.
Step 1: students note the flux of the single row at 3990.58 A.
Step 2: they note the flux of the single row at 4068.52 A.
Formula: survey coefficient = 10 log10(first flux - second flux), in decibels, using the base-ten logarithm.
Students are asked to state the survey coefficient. -7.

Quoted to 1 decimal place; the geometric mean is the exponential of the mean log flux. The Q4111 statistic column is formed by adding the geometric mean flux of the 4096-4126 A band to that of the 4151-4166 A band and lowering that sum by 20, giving 42.1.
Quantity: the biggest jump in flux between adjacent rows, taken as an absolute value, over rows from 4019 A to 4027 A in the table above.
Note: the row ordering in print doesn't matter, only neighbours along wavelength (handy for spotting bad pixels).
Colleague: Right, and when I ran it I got 0.80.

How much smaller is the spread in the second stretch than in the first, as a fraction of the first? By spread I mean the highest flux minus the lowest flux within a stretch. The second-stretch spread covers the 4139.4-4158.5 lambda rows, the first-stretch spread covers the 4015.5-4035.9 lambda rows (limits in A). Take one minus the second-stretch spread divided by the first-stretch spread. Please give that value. -0.5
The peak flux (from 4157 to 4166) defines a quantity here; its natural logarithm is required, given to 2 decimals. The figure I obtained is 3.55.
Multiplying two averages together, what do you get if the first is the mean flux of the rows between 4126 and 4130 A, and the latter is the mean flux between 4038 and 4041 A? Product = 1120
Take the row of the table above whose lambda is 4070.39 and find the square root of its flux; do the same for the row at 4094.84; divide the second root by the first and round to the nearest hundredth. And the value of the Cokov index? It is 0.87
